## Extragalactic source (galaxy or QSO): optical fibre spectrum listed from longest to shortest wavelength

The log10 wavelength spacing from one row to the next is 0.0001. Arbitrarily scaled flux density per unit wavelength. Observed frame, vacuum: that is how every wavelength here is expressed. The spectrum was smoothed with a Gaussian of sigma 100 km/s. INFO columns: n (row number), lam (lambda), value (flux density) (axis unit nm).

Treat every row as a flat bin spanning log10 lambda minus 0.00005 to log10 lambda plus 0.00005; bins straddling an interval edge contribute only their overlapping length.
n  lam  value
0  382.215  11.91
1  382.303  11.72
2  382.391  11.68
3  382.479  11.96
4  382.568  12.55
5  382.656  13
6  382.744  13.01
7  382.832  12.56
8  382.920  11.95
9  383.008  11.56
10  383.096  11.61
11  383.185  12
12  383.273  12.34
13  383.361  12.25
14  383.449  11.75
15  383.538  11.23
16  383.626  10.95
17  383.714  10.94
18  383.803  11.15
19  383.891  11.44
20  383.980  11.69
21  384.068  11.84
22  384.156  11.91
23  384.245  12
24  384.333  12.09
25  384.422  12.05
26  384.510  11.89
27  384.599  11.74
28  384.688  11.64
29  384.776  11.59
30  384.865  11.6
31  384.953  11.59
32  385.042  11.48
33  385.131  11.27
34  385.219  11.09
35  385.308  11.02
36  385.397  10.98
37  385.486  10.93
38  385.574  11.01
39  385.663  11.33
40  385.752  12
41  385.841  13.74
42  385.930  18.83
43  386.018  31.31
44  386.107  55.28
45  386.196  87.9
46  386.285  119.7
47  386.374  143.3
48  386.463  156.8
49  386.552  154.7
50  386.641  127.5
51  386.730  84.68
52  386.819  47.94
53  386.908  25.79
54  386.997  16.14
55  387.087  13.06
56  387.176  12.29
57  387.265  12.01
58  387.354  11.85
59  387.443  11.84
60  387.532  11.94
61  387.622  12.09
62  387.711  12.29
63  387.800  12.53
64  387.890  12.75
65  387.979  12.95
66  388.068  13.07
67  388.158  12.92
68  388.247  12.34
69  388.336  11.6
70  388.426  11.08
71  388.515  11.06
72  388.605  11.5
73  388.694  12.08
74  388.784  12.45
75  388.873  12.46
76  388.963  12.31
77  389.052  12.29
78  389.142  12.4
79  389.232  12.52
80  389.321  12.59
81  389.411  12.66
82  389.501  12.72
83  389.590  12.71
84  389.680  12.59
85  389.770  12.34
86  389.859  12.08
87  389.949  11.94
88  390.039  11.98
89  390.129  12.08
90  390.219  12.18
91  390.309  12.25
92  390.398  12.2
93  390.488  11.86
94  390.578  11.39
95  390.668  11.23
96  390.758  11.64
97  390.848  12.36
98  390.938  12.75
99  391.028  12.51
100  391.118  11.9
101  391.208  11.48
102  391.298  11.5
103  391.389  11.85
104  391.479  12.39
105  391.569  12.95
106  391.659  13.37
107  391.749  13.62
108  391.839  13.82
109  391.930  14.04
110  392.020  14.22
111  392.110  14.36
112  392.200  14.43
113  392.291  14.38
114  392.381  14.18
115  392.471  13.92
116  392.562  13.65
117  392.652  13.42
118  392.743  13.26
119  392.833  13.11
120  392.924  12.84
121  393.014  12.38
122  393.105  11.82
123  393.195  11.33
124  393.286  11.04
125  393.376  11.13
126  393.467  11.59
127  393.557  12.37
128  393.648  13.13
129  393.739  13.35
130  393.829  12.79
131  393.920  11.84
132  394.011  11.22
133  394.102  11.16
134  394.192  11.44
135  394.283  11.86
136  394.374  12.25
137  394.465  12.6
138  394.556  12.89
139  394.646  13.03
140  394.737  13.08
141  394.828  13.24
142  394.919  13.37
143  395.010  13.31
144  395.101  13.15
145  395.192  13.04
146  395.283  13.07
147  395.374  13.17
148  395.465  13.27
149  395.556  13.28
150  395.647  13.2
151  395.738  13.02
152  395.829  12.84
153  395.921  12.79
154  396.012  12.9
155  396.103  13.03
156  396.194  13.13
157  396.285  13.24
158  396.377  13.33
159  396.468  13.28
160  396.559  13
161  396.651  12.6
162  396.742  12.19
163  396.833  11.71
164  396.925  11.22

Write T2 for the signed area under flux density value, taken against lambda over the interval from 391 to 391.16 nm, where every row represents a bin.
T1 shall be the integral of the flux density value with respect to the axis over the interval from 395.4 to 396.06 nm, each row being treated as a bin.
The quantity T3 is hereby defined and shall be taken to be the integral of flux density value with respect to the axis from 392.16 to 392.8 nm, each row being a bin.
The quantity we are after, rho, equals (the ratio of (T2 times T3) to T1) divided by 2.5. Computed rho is 0.8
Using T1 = 8.6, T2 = 2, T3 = 8.9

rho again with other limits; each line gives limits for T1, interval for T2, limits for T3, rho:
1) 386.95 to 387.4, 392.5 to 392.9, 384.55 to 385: 1.9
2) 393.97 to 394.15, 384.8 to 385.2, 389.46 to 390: 6.1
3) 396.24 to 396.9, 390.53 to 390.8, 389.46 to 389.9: 0.8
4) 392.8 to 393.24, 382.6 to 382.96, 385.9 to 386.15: 3.0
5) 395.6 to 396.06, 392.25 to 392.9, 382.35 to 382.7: 2.6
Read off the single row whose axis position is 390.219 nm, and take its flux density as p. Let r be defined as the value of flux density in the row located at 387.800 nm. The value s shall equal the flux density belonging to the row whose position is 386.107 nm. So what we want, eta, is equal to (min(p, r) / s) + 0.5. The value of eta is 0.72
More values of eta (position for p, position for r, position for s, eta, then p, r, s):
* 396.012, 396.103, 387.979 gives 1.50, 12.9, 13.03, 12.95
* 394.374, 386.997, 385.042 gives 1.57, 12.25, 16.14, 11.48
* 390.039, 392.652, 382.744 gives 1.42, 11.98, 13.42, 13.01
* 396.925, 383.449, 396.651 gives 1.39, 11.22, 11.75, 12.6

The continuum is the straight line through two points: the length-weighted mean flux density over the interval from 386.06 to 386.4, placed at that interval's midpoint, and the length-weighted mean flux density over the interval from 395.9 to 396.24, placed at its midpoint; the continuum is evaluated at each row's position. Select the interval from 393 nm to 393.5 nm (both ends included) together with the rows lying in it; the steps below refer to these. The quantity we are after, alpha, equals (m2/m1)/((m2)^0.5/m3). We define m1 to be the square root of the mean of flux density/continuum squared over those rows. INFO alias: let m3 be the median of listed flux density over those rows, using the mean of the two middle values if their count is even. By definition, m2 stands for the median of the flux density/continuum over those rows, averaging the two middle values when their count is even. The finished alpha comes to 21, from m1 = 0.31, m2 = 0.30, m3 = 11.5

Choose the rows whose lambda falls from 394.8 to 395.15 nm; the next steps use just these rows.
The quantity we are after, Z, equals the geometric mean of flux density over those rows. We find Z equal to 13.3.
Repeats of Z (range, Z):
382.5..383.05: 12.4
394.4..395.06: 13.1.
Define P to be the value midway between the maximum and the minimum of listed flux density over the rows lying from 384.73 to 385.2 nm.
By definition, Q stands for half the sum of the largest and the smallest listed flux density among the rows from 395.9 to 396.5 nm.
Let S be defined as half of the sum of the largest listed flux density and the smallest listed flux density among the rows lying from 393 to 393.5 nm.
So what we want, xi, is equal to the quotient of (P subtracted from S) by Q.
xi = 0.021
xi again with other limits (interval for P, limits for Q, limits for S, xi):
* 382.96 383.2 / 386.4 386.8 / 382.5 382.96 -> 0.006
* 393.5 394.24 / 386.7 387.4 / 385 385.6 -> -0.022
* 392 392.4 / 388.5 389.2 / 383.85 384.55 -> -0.216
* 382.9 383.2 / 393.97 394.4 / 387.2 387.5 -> 0.012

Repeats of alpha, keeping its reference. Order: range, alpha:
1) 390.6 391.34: 26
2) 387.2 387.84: 32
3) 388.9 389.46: 30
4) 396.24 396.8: 11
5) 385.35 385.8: 33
